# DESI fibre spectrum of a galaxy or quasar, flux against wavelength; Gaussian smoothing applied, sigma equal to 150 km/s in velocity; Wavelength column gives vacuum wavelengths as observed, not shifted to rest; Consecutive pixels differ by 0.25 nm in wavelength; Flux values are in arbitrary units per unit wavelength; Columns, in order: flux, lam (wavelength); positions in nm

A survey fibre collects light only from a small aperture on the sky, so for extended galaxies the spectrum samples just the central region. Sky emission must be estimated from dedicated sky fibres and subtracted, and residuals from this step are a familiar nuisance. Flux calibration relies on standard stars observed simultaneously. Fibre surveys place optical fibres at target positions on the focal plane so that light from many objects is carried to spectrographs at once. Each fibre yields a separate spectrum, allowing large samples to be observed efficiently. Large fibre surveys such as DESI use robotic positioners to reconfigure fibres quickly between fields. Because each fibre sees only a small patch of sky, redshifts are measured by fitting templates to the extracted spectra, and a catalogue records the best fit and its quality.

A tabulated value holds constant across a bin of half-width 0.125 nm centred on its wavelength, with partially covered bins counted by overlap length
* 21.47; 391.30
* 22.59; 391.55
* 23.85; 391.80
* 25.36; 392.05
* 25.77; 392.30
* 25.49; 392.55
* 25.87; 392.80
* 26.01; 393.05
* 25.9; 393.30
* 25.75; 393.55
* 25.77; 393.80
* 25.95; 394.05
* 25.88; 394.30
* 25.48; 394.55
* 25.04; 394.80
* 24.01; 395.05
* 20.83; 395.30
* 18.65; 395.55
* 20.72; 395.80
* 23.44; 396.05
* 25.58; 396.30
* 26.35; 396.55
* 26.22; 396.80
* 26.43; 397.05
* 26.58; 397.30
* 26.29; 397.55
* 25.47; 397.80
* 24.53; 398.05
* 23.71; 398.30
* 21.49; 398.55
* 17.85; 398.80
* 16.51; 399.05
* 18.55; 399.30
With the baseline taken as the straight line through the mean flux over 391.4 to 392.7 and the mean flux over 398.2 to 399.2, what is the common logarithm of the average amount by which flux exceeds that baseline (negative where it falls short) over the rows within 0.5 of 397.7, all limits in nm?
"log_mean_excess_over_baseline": 0.7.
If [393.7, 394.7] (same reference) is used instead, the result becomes 0.4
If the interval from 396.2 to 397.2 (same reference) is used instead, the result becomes 0.7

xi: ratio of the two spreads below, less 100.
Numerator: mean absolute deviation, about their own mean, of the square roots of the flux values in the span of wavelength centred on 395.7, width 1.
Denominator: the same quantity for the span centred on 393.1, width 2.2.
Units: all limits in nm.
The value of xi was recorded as -91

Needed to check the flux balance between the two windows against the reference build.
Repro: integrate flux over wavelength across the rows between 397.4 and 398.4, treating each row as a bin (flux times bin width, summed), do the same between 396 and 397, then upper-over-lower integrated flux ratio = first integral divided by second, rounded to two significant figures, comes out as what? 0.98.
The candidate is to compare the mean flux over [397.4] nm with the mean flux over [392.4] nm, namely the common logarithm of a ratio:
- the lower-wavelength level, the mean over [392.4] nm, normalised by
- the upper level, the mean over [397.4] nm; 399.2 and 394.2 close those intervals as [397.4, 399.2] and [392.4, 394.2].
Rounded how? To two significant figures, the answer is 0.064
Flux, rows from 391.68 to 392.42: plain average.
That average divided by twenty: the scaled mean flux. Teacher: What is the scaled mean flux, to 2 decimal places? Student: 1.25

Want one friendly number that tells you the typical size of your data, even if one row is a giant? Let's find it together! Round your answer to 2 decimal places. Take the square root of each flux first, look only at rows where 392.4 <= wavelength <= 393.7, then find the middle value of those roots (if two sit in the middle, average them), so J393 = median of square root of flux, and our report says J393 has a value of 5.09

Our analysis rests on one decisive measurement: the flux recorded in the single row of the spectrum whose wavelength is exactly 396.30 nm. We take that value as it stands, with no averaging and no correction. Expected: 25.58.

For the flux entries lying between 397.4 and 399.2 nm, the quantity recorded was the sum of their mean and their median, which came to 46.0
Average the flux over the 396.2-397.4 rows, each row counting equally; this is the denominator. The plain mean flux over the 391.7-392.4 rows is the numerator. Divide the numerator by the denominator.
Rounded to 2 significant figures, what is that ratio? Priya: 0.95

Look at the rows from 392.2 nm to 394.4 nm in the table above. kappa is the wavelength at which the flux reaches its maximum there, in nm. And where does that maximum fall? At 393.05 nm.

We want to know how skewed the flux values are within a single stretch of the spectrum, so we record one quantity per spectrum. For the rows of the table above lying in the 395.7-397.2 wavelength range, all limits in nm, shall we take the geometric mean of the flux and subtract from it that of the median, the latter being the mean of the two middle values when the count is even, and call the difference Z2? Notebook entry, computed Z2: -1.2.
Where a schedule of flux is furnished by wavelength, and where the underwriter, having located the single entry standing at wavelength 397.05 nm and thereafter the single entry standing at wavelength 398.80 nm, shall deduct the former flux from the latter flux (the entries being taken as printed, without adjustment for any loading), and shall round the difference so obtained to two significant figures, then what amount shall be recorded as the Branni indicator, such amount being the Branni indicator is -8.6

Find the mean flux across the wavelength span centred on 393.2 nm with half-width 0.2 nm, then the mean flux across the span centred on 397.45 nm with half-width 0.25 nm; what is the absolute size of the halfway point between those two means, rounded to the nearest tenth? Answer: 26.2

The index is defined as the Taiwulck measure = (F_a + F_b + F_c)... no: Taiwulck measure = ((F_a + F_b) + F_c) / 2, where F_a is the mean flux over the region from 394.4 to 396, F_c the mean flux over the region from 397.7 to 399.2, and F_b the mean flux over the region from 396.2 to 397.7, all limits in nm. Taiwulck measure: 35.1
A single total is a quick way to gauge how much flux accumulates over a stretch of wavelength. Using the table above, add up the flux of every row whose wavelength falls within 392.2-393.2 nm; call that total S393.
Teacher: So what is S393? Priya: 103.1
